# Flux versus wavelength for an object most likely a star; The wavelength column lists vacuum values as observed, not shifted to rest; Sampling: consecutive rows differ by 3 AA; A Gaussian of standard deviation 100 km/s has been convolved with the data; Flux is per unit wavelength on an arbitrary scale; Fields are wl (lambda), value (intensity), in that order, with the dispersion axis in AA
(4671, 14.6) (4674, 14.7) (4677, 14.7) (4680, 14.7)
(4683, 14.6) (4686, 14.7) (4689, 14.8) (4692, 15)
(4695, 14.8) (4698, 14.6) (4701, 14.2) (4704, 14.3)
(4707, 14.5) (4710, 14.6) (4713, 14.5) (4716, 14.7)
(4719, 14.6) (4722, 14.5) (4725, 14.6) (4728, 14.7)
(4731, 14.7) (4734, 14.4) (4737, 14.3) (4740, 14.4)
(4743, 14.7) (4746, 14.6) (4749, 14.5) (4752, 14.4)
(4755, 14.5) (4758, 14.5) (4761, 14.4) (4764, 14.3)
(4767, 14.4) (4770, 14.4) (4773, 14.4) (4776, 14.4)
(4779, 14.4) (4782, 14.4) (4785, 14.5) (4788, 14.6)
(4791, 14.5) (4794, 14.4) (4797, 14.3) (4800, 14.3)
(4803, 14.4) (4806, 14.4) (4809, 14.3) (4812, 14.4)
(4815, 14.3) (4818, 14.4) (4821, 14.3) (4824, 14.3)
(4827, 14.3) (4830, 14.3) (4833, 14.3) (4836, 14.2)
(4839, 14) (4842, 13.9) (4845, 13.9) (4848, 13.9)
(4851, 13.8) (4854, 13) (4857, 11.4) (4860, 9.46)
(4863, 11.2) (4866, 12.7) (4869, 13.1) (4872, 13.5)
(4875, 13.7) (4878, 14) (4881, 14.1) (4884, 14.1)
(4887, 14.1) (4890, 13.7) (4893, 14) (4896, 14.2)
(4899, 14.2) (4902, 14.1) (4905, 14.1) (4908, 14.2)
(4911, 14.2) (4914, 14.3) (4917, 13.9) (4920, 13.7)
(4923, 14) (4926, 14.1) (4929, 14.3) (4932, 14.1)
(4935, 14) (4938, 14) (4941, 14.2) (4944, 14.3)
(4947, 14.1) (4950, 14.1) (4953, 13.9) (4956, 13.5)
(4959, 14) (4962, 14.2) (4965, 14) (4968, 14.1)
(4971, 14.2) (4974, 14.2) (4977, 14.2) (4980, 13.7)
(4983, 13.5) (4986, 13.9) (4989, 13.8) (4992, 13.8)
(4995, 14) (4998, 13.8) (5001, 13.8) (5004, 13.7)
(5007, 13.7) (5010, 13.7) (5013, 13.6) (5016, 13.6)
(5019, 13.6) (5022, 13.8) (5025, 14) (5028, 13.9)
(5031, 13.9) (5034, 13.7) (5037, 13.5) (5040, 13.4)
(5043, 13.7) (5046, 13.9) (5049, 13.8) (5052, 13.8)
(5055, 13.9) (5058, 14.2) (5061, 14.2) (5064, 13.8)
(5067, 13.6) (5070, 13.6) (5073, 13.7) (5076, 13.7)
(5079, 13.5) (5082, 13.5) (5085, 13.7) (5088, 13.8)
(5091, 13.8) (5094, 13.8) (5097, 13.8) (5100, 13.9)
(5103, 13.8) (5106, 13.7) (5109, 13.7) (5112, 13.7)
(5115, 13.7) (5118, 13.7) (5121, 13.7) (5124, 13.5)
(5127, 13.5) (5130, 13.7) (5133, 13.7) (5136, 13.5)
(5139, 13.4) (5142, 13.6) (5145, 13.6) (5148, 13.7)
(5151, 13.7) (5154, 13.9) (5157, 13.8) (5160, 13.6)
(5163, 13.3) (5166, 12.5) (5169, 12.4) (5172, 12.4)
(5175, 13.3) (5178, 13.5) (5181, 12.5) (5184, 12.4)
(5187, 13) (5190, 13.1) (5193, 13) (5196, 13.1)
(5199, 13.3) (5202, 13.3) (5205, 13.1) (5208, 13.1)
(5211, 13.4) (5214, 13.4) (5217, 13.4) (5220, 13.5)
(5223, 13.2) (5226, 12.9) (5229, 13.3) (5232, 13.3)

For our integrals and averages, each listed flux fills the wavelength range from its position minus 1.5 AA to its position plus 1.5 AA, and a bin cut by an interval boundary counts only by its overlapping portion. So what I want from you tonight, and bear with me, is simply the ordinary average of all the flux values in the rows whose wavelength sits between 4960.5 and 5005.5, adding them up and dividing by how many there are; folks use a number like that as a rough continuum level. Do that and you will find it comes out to 13.9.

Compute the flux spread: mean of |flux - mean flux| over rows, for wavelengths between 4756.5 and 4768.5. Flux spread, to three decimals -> 0.050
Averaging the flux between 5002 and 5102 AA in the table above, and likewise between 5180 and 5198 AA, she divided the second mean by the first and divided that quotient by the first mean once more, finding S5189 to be 0.068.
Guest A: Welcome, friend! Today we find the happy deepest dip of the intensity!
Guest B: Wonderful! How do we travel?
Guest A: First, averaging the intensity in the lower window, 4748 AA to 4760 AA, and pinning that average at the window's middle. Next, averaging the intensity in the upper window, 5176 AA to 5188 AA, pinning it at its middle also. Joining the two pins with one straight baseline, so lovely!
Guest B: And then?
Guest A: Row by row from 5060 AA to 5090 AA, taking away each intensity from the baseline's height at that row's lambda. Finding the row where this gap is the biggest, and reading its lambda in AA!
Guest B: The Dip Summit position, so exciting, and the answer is 5079 AA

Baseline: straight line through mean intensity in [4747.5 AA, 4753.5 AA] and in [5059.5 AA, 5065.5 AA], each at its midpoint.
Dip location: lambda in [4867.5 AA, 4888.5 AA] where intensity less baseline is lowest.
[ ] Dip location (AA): 4869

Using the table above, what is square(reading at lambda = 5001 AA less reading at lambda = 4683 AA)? 0.64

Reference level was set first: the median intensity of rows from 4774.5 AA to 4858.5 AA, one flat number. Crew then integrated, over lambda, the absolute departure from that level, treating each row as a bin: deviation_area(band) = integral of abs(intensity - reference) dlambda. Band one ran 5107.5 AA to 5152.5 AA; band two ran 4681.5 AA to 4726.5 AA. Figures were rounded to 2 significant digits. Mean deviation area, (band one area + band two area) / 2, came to 22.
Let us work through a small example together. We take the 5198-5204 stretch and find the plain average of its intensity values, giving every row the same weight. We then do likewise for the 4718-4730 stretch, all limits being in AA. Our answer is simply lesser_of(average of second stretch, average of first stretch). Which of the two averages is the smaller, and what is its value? 13.3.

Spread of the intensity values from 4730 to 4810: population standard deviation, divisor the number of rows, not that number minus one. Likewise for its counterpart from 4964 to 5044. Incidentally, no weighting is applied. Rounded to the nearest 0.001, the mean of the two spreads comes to 0.162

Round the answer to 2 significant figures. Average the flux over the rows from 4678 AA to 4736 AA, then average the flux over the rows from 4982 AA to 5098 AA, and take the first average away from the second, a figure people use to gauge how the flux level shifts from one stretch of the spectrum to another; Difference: -0.85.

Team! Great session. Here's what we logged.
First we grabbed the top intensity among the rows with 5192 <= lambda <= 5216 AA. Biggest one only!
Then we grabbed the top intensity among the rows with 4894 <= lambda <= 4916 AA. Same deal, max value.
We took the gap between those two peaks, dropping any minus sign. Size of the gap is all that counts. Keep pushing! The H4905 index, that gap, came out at 0.90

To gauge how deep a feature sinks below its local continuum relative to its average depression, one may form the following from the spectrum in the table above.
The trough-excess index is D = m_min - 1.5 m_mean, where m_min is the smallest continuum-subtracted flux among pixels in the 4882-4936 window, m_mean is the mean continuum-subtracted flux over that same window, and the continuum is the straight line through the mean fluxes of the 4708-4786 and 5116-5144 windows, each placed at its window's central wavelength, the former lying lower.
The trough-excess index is -0.40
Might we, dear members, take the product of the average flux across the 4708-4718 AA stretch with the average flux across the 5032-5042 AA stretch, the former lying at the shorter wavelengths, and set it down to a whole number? 198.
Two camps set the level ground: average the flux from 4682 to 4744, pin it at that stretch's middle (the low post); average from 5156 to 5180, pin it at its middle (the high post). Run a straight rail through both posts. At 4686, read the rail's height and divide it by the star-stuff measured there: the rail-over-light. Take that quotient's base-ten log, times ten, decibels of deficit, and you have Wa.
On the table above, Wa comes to -0.01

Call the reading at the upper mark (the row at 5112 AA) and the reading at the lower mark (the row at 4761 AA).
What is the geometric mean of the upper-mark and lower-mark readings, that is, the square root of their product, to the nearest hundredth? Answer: 14.05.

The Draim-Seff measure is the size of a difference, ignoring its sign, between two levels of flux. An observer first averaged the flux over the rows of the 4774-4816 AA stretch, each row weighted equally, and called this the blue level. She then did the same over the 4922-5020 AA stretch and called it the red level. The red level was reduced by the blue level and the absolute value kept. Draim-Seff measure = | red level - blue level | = 0.47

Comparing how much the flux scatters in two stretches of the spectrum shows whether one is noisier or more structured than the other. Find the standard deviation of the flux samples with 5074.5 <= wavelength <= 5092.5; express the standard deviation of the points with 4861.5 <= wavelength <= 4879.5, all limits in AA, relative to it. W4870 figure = 7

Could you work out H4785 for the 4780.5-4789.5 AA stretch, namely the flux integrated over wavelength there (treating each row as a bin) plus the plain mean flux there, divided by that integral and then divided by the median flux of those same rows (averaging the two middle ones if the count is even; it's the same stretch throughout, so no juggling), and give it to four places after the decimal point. 0.0766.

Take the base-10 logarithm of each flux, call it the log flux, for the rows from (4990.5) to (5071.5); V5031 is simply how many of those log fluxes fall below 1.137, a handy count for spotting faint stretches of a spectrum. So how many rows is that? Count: 12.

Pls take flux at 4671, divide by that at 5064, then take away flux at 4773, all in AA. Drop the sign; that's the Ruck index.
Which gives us 13.3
